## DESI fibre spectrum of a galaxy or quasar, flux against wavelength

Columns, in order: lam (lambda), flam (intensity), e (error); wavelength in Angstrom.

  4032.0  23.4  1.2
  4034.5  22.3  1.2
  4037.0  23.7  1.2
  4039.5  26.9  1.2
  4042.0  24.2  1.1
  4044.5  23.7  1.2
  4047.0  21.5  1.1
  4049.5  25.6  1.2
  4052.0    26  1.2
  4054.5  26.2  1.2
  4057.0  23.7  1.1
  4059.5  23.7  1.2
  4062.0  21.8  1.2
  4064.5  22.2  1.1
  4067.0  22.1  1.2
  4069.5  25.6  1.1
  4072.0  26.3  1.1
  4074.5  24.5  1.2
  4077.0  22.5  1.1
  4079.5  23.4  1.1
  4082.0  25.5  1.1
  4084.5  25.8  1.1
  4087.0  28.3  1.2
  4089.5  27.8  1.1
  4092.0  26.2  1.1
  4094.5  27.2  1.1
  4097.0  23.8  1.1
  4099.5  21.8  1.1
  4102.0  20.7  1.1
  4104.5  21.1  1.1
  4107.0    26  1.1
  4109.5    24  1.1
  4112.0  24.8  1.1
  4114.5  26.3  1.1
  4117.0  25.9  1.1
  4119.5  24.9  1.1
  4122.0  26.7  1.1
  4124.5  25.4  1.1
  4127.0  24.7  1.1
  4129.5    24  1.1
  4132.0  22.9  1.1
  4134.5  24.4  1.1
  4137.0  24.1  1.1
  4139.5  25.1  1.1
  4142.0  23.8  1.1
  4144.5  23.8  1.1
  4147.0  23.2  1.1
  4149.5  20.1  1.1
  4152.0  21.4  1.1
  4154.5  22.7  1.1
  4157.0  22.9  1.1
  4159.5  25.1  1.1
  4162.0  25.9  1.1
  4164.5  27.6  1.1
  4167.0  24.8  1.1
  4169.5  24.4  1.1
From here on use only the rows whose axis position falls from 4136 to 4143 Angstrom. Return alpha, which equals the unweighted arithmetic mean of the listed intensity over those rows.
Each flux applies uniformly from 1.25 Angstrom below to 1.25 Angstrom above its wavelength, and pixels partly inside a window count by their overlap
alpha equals 24.3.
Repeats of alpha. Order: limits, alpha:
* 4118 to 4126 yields 25.7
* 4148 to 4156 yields 21.4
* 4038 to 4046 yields 24.9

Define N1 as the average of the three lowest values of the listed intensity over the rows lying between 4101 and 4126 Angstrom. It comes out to 21.9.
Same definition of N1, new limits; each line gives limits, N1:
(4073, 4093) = 23.5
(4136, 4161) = 21.4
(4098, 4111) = 21.2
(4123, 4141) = 23.7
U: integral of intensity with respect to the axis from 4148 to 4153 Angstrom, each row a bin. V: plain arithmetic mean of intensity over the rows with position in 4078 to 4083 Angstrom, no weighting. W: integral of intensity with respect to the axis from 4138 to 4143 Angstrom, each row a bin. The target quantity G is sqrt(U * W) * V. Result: 2760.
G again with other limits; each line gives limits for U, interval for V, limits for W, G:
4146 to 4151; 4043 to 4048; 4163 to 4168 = 2688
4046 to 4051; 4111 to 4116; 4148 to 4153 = 2844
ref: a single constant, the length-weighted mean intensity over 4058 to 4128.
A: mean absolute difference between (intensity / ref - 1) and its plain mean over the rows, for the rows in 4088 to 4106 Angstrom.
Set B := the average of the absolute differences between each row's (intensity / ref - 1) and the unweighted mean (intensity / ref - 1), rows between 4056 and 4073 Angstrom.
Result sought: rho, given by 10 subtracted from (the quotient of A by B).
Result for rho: -8.1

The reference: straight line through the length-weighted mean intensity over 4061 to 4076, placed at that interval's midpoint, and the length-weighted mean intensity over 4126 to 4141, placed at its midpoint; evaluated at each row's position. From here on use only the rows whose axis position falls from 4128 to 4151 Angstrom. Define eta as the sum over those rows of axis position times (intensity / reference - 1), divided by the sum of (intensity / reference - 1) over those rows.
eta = 4146.0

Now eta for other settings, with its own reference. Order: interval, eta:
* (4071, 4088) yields 4082.4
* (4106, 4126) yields 4116.6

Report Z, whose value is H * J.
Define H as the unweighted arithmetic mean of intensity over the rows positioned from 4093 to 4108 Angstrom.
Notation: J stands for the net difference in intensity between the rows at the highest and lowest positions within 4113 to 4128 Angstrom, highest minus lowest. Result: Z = -37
